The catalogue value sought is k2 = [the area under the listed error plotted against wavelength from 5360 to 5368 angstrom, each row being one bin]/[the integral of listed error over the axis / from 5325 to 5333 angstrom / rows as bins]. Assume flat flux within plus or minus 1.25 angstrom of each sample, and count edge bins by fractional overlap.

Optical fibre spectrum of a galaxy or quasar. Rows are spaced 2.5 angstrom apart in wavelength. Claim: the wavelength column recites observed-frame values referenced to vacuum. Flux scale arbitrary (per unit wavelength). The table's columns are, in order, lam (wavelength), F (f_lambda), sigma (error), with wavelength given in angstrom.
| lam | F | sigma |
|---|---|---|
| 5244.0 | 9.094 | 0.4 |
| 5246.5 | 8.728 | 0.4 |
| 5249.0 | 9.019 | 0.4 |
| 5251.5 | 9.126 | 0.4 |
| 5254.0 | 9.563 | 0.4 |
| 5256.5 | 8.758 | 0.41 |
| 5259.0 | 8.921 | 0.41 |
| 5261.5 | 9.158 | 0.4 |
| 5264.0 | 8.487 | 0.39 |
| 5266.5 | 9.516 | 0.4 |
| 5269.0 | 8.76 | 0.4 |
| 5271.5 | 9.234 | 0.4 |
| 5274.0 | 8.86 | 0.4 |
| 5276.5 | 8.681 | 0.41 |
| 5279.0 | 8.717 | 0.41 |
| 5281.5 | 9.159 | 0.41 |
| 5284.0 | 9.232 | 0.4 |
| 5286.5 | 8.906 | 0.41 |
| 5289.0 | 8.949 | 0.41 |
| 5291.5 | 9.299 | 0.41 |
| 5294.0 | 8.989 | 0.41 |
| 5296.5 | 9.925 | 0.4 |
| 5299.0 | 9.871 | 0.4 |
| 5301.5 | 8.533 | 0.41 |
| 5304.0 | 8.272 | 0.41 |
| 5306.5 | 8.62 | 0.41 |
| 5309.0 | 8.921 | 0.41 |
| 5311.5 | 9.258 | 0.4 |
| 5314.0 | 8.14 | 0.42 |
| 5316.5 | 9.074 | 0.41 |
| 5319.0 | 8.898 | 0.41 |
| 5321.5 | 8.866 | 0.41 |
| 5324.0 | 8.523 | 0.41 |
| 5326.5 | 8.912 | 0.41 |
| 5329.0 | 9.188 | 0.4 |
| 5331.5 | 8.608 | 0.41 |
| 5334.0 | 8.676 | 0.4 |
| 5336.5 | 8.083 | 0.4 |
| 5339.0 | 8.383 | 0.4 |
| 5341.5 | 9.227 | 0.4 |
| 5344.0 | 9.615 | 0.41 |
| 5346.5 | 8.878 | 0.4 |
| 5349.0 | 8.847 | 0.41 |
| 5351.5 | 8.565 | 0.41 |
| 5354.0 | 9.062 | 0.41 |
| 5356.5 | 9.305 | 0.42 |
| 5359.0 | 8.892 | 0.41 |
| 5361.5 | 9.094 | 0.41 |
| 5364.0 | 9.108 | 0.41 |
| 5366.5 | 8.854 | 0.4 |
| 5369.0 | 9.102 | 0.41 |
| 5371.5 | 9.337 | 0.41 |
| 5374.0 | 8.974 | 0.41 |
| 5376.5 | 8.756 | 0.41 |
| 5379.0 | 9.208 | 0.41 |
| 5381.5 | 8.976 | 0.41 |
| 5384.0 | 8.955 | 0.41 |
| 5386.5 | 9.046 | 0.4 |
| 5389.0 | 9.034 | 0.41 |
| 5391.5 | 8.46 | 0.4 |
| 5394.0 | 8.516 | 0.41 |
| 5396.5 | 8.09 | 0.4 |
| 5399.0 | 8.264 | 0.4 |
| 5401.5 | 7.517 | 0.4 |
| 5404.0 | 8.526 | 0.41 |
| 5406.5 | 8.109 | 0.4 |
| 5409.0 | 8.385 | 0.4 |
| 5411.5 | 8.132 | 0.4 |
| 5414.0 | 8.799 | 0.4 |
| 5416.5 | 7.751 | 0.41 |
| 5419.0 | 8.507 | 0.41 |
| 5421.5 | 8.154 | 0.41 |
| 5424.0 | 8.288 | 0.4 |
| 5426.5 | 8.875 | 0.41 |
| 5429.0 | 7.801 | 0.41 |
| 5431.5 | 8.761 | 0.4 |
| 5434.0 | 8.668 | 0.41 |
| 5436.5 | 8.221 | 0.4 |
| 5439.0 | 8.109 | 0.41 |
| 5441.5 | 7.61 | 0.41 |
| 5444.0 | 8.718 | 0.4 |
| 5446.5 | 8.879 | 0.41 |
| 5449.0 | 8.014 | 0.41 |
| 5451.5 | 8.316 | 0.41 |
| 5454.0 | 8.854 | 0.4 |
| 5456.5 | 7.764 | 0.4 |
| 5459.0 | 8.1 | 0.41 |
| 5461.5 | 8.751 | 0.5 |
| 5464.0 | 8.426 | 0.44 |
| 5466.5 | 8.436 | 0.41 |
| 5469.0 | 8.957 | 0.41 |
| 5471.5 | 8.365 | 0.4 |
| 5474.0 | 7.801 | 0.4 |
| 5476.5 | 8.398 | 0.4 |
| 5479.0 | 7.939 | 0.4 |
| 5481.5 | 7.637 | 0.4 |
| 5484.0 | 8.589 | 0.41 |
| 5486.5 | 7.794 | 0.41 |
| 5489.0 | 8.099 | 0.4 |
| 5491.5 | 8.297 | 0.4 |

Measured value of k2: 1.00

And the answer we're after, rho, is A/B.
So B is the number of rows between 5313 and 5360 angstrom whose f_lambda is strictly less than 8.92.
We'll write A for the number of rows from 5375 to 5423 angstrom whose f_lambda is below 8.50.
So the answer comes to 0.7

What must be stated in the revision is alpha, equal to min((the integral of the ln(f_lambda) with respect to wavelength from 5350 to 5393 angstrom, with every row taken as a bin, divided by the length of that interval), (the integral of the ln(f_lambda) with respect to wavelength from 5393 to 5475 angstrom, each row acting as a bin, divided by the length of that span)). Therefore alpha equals 2.12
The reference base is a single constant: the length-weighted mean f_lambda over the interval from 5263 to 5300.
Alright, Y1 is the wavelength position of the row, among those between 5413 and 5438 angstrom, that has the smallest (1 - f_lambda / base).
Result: 5426.5 angstrom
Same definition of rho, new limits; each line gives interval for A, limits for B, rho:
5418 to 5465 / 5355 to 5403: 1.4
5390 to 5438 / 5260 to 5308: 1.3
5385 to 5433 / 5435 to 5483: 0.6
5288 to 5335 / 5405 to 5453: 0.1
